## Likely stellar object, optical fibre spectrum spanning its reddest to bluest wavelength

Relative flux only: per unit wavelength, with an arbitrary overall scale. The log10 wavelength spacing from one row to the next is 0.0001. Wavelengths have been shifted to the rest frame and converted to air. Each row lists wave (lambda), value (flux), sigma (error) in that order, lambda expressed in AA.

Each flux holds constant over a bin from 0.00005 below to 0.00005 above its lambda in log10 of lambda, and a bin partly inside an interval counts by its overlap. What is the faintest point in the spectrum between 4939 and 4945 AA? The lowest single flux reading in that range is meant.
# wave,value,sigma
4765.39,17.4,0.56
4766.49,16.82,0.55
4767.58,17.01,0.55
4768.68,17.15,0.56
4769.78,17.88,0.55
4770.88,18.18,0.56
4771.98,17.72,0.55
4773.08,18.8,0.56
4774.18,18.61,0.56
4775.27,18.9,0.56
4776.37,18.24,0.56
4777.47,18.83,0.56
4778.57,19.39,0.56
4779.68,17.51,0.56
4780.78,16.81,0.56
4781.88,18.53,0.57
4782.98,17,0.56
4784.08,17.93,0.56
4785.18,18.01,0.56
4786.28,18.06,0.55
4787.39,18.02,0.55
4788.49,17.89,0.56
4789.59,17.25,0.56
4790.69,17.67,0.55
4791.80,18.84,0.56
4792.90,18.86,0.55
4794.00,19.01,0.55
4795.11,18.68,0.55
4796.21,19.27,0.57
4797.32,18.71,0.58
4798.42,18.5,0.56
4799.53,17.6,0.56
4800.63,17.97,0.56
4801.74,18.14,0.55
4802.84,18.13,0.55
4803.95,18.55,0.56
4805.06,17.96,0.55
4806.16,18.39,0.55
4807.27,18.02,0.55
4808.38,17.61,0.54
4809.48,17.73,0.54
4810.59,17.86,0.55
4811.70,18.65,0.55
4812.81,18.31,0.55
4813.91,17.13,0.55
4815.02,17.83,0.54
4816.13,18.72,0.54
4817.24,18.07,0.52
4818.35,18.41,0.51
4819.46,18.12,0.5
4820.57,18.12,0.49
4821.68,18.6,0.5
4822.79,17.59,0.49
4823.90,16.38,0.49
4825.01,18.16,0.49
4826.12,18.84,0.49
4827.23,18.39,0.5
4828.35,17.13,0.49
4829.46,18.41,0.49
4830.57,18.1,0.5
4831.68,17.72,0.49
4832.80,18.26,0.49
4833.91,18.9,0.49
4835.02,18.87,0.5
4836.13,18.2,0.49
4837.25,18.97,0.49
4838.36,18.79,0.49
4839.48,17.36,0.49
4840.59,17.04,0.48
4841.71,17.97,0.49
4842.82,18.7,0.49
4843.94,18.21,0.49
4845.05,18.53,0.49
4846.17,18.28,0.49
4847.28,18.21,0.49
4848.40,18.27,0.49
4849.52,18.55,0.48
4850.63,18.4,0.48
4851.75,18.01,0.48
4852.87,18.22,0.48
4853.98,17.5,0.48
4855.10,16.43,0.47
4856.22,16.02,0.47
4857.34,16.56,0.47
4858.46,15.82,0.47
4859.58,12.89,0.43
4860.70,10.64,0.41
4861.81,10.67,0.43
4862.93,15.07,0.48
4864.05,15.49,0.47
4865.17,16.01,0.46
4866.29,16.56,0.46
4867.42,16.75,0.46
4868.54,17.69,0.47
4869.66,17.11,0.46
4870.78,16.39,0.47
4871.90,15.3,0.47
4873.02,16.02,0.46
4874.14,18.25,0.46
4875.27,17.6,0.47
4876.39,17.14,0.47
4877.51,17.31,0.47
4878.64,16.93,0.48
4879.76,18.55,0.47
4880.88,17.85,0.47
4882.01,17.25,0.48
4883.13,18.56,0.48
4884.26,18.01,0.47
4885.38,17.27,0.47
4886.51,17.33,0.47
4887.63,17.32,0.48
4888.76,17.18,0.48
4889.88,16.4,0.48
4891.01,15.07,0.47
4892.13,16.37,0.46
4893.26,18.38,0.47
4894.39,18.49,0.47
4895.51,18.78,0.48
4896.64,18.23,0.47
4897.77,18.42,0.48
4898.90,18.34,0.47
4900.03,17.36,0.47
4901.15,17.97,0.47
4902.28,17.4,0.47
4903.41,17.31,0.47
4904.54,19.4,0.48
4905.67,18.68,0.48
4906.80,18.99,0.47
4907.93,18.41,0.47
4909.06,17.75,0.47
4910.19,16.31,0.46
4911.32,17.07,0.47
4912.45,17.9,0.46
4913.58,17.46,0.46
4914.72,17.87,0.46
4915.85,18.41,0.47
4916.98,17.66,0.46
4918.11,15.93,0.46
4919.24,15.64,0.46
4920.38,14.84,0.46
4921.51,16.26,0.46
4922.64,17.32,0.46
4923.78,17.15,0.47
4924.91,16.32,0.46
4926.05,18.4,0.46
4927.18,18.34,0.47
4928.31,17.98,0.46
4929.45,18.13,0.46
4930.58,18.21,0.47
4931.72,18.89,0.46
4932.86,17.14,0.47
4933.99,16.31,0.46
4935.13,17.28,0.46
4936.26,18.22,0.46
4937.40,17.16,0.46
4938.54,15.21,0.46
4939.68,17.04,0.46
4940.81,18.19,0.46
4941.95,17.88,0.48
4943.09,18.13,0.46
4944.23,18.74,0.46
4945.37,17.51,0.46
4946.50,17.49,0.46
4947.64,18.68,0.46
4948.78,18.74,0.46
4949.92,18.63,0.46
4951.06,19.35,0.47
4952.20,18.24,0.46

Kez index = 17.04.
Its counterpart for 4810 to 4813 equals 17.86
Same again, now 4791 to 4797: 18.68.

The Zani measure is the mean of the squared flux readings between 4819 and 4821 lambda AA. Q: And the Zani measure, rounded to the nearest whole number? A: 328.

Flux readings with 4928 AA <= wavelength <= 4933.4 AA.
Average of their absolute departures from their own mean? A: 0.41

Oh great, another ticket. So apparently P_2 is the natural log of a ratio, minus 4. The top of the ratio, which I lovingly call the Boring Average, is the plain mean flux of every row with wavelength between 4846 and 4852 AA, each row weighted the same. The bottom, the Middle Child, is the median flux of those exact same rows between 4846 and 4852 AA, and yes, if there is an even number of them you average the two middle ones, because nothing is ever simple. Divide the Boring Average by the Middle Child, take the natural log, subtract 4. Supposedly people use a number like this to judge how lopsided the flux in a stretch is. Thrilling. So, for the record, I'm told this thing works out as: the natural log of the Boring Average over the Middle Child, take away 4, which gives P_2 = -4.00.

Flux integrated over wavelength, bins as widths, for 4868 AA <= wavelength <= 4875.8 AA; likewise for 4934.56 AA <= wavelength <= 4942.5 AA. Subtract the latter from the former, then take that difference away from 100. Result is 105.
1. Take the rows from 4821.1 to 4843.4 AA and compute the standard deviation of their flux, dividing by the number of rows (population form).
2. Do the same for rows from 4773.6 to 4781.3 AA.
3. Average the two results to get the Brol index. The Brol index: 0.76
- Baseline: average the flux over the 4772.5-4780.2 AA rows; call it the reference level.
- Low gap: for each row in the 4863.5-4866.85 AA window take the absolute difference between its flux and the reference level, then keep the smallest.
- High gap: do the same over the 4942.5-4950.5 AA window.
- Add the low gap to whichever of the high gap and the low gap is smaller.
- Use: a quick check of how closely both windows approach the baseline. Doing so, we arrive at 2.07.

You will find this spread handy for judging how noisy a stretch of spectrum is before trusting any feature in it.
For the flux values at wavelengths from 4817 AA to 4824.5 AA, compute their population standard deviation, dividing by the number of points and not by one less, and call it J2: 0.68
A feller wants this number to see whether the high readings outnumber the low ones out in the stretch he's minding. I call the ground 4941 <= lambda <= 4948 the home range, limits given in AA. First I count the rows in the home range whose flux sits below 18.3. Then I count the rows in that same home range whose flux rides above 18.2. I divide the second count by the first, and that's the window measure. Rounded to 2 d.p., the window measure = 0.50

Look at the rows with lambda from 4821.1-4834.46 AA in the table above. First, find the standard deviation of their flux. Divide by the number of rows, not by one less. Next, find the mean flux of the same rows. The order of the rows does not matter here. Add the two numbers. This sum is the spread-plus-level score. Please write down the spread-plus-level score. 18.7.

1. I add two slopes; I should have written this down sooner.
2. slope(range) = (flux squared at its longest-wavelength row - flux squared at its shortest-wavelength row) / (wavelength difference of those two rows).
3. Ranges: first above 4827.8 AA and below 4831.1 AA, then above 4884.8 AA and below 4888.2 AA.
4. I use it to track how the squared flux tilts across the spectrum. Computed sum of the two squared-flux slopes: 16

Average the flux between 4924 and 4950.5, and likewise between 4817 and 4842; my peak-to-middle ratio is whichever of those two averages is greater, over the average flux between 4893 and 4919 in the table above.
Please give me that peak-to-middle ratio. 1.01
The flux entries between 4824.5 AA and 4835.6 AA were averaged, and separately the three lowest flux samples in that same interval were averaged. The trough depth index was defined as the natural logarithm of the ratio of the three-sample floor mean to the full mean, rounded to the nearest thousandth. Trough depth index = -0.035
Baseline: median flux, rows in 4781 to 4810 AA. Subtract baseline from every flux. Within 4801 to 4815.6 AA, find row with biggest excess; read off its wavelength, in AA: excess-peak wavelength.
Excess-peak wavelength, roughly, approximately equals 4811.70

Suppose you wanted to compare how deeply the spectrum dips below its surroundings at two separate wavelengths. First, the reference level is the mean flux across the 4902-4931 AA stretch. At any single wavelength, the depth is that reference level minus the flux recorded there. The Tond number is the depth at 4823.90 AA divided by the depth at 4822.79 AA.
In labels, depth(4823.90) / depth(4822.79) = -13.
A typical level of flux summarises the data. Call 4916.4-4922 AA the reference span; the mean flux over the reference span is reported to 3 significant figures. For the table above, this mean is 16.1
